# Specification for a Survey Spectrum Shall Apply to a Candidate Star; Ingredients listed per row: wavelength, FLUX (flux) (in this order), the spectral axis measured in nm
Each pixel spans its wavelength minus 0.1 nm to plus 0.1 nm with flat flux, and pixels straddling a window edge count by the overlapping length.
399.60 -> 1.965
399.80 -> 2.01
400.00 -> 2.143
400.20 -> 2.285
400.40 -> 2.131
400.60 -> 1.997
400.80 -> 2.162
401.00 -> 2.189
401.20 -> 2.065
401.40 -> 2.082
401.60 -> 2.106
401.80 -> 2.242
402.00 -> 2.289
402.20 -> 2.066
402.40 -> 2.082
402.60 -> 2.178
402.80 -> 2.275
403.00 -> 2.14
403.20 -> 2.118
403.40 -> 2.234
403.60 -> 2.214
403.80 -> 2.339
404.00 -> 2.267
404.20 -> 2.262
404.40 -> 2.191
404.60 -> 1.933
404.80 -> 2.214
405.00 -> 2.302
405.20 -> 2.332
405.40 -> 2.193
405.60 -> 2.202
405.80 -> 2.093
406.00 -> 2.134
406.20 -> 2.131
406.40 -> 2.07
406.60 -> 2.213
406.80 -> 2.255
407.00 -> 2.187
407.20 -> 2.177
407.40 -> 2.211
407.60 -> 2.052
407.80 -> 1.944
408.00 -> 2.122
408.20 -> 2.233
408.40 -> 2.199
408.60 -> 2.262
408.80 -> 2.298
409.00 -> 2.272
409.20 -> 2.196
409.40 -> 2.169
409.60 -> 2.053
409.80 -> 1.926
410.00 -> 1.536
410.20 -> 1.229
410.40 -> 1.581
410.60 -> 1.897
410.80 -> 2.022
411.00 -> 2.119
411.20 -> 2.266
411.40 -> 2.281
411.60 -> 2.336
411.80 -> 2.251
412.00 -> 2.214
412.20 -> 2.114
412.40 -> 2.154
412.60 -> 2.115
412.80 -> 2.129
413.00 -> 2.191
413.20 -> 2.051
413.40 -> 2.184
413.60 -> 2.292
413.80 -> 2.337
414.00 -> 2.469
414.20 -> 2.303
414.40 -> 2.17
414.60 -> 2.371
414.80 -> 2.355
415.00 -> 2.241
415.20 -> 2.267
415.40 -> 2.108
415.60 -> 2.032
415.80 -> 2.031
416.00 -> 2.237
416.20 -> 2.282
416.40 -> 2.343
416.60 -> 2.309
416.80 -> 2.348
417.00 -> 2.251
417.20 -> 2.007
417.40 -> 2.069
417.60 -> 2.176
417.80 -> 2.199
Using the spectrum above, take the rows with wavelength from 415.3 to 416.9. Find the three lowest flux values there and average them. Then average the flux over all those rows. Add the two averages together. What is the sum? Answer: 4.27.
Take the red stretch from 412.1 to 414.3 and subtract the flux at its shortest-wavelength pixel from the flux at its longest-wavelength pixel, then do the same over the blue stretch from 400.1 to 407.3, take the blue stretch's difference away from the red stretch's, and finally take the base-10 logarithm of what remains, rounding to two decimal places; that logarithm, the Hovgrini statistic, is -0.53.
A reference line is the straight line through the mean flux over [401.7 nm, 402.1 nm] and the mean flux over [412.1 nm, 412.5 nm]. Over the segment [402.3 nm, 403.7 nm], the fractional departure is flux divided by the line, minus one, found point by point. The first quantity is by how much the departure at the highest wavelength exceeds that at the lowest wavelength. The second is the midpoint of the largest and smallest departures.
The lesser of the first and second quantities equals -0.035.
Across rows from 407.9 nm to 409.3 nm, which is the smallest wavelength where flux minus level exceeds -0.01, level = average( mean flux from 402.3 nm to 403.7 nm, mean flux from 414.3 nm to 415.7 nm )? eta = 408.20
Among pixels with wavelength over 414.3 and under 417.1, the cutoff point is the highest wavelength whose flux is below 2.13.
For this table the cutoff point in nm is 415.80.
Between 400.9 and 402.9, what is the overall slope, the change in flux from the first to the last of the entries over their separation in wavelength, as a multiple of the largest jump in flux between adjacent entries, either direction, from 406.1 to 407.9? 0.30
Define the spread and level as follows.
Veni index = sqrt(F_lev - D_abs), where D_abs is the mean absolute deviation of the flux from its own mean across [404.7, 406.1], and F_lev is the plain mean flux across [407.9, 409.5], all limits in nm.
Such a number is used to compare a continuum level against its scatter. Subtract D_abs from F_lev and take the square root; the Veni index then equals 1.47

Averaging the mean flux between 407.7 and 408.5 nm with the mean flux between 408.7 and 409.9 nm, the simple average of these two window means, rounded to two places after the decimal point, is 2.14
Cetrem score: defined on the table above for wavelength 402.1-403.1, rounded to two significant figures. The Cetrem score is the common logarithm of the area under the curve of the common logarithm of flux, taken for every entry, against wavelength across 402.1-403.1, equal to -0.48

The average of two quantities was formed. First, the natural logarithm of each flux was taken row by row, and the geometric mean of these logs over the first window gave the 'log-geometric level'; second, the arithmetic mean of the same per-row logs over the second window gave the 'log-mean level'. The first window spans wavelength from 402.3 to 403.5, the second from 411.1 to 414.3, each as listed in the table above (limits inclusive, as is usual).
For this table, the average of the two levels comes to 0.788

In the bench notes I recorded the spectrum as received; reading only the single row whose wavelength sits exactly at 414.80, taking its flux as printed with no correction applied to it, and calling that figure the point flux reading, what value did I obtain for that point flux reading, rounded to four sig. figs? 2.355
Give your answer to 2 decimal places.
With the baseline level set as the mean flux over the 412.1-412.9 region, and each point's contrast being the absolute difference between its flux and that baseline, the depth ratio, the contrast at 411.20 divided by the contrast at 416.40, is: 0.64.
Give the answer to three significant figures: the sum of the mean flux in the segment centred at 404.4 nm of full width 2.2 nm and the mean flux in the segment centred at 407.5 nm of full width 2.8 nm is 4.39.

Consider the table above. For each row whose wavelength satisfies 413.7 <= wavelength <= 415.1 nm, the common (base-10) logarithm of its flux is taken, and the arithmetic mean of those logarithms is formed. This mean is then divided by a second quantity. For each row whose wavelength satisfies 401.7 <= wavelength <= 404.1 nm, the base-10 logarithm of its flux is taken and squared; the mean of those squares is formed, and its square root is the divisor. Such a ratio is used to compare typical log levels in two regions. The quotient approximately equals 1.06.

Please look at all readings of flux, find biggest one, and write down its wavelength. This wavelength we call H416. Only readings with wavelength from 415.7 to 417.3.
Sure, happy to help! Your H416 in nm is 416.80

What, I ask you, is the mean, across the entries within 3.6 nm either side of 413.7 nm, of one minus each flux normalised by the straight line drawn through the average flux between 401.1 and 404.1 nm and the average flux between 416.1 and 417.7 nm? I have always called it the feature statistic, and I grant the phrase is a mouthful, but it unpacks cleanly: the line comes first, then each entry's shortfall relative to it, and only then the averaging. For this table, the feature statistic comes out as 0.023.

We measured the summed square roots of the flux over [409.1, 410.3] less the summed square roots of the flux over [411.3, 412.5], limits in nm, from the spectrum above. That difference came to -0.83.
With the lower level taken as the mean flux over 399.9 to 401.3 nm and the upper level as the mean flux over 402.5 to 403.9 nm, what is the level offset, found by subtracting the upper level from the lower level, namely -0.08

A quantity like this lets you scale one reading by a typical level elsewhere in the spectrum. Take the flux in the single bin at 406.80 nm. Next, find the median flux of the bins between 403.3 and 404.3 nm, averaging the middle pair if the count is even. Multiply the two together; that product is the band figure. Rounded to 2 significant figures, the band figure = 5.1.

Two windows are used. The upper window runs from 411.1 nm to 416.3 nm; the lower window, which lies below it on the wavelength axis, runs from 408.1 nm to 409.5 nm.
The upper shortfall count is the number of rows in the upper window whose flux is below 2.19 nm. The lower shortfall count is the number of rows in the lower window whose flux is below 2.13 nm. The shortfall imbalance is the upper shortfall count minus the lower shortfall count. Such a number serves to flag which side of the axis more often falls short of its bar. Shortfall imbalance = 10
